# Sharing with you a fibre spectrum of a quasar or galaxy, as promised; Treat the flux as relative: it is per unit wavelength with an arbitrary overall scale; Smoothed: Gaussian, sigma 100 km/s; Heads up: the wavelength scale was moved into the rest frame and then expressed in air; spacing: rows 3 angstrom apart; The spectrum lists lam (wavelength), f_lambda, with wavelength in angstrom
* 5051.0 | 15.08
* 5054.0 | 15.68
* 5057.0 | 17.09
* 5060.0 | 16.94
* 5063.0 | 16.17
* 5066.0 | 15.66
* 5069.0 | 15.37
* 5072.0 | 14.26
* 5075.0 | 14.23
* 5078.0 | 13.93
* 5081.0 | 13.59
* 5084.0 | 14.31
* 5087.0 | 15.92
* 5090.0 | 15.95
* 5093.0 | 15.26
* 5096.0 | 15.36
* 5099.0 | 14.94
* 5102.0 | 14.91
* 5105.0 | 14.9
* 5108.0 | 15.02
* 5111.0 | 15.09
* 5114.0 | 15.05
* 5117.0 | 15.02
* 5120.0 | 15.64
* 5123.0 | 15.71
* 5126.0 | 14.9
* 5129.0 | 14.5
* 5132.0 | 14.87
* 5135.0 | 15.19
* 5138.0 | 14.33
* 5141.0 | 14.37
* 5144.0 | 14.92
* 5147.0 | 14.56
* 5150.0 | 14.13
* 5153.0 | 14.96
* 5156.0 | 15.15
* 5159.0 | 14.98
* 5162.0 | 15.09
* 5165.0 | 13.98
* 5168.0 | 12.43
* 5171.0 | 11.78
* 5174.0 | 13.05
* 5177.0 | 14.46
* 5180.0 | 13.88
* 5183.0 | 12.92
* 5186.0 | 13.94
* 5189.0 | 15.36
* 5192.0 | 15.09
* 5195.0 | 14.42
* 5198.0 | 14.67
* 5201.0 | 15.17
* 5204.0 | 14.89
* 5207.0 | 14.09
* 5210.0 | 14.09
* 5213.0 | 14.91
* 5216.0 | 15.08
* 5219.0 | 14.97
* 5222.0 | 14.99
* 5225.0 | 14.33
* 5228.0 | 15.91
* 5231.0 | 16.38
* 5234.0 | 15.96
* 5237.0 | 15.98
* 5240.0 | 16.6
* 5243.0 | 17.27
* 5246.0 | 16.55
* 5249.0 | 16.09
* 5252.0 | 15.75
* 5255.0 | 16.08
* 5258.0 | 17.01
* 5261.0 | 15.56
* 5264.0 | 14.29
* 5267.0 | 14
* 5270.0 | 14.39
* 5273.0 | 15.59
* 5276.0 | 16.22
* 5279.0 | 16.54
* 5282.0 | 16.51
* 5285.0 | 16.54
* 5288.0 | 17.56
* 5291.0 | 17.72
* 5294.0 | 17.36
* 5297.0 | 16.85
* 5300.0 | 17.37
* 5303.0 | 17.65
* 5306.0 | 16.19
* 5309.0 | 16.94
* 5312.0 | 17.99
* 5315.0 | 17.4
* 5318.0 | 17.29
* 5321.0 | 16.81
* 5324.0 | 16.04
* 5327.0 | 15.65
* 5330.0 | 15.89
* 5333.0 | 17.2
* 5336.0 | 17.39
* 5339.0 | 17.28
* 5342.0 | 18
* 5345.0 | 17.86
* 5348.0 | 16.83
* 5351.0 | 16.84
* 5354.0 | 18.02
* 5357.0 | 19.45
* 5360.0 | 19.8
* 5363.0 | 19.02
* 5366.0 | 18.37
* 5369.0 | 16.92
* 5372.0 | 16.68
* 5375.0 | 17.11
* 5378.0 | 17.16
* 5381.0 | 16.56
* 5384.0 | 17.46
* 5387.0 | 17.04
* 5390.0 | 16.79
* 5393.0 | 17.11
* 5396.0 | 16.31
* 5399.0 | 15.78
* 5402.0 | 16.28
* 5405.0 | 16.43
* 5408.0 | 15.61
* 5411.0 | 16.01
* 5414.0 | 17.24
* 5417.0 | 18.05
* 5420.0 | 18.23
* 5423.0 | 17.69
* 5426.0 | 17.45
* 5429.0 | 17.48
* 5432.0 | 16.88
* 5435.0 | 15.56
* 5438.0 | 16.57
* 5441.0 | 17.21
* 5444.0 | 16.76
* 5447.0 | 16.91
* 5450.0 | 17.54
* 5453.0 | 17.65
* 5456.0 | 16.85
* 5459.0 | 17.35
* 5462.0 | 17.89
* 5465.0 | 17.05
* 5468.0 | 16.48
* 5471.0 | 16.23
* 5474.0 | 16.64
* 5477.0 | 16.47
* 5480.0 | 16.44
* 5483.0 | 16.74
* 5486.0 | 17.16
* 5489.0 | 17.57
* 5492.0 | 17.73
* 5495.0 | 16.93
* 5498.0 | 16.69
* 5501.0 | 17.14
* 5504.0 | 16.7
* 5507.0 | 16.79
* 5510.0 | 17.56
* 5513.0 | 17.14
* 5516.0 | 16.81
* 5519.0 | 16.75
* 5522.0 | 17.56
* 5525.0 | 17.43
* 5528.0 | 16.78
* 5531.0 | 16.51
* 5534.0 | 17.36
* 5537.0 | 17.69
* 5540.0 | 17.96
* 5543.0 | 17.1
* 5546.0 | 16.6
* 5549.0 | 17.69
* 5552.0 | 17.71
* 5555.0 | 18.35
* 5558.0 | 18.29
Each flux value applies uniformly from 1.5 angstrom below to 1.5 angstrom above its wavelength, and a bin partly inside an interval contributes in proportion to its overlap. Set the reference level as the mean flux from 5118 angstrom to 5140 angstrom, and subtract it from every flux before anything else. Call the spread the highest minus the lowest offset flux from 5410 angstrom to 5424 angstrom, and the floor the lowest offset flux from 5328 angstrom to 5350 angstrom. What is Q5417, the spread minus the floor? 1.3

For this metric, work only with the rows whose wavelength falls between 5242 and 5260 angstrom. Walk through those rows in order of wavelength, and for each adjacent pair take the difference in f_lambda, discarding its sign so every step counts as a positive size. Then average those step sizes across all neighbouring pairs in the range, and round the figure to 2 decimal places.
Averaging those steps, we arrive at 0.56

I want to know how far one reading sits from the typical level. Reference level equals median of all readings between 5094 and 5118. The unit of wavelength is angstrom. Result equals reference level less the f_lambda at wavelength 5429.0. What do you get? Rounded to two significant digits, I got -2.5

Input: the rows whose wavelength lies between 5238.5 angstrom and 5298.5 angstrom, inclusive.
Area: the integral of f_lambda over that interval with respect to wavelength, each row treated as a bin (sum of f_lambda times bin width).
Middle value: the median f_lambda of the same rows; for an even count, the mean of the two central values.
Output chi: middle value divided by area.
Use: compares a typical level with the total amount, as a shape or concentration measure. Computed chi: 0.0170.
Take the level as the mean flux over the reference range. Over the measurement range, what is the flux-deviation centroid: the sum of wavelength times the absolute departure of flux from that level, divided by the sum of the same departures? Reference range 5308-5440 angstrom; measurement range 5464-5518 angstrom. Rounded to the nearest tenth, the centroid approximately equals 5486.4 angstrom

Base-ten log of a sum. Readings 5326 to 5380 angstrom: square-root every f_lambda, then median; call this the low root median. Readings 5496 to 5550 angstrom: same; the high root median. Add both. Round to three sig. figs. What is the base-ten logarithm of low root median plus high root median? 0.919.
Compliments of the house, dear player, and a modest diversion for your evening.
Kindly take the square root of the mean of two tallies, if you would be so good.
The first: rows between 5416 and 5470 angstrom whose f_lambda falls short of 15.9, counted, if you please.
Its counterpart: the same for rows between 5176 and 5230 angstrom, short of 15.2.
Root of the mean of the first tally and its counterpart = 2.9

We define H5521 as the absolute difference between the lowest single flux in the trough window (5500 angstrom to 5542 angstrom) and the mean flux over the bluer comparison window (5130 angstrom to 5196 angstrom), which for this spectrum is 2.2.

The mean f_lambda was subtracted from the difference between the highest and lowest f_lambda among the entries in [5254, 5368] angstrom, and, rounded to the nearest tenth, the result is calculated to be -11.1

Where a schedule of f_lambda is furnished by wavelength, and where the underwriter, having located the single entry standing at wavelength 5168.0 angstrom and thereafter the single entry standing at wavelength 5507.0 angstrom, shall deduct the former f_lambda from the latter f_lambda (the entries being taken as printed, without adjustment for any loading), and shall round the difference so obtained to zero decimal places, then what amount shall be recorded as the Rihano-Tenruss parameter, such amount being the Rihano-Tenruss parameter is 4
